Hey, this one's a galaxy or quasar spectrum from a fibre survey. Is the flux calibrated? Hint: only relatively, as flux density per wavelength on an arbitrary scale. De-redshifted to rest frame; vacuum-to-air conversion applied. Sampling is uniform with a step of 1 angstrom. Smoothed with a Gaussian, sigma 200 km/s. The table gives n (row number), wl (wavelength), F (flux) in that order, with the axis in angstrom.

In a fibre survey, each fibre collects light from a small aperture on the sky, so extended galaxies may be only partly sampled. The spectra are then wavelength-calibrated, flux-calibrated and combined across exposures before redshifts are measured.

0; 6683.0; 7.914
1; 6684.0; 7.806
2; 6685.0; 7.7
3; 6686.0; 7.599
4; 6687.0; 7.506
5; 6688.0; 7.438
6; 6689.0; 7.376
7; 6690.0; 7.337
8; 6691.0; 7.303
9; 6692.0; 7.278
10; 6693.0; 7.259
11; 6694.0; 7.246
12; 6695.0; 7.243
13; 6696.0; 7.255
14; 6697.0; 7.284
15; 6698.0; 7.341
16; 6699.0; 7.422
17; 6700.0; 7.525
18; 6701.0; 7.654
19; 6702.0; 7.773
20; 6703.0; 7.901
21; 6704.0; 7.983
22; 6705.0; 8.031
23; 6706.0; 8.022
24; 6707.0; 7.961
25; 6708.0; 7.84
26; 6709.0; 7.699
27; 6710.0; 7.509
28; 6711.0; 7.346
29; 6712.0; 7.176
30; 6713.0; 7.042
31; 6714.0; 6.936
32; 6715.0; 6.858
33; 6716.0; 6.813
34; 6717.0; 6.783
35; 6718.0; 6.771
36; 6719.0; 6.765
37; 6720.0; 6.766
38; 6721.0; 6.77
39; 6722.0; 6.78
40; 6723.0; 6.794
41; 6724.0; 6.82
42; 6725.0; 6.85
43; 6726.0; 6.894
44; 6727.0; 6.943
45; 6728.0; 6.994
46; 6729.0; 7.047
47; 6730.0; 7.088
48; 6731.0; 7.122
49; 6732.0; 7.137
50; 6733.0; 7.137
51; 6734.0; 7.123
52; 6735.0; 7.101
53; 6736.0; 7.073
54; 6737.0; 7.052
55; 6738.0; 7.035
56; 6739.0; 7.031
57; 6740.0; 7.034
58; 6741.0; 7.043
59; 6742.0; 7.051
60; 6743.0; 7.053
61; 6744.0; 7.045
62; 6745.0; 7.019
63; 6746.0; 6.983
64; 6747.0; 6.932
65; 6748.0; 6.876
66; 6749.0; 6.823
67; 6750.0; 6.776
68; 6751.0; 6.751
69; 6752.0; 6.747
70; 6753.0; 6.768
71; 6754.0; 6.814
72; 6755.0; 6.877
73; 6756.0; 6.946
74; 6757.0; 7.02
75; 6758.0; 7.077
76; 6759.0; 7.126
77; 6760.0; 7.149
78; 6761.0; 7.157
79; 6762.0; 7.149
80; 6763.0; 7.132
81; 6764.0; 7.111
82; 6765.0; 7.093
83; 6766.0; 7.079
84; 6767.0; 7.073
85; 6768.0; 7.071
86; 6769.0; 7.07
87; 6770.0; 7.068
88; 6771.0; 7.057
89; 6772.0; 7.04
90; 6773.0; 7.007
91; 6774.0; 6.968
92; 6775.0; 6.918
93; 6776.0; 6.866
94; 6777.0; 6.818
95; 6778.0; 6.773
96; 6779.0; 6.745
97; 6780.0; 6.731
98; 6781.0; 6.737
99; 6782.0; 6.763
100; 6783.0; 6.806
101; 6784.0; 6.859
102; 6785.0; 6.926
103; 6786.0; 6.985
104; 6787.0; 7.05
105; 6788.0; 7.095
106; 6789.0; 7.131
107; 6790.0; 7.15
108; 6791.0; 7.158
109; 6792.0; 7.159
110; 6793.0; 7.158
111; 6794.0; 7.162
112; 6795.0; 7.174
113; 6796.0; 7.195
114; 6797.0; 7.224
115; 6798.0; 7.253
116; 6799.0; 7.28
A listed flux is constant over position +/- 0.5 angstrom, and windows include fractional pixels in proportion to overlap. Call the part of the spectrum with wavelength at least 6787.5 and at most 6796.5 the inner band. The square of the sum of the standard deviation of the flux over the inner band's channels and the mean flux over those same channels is 51.6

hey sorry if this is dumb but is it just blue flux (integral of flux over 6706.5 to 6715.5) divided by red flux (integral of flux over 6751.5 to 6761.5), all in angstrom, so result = 1.0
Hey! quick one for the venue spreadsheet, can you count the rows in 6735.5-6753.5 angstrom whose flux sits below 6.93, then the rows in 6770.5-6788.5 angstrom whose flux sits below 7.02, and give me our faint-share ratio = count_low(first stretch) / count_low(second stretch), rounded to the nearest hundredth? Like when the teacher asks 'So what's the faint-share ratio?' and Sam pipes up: 0.43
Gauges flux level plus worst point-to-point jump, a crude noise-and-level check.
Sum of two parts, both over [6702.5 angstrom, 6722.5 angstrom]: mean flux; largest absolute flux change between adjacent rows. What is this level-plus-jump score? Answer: 7.48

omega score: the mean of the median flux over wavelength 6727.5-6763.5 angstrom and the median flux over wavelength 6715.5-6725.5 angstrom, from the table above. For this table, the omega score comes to 6.91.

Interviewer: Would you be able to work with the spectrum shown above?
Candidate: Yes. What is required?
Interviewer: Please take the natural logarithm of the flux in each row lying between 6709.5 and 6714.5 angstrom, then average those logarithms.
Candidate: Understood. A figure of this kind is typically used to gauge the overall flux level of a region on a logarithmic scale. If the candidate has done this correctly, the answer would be 1.97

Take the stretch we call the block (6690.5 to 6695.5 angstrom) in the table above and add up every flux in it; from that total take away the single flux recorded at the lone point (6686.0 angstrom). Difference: 28.7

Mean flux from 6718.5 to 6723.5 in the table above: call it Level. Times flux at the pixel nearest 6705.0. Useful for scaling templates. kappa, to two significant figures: 54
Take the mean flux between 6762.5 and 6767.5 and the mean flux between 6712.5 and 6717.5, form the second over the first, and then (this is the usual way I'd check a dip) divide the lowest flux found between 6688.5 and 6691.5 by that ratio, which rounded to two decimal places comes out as 7.53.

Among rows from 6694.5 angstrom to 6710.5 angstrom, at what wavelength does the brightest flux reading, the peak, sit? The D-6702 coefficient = 6705.0 angstrom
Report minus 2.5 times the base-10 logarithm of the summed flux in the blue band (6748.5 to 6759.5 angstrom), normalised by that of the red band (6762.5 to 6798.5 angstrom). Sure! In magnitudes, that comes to 1.31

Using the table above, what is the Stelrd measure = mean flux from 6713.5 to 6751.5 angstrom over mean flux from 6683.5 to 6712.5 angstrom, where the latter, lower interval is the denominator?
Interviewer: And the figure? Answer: 0.92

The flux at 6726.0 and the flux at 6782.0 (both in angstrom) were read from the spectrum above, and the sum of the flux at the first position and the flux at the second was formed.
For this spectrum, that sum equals 13.7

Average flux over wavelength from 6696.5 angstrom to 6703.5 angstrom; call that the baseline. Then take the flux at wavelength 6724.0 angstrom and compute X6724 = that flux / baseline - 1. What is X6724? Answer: -0.10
